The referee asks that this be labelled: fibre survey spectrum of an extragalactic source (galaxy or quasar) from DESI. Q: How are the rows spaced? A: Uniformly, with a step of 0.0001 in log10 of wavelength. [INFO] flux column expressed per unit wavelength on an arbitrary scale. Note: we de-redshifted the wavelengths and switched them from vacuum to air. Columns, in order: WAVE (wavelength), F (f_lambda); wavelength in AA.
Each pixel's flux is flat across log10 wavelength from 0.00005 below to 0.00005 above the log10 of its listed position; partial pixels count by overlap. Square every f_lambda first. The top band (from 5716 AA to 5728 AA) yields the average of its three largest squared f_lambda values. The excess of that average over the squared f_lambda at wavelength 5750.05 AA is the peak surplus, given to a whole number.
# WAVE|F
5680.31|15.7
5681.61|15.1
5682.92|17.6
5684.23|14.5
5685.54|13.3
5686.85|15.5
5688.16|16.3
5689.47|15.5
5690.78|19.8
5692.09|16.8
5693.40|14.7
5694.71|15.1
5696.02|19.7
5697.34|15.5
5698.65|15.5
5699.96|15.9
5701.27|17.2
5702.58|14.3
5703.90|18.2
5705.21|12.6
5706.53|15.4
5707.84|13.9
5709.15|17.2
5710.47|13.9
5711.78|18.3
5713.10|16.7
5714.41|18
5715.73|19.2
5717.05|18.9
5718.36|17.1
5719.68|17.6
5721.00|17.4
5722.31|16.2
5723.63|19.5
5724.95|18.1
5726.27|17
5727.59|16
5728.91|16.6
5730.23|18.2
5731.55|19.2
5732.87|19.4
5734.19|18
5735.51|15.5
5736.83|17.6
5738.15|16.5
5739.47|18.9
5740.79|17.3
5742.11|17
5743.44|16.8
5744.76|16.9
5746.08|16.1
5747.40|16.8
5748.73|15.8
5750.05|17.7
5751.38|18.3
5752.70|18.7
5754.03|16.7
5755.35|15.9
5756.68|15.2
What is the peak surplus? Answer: 42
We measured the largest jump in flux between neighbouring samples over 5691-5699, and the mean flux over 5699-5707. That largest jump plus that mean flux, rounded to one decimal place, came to 20.2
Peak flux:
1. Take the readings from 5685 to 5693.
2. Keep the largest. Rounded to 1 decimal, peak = 19.8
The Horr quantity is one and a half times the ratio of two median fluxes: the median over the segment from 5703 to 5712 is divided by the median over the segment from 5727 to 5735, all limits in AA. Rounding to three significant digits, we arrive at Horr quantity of 1.28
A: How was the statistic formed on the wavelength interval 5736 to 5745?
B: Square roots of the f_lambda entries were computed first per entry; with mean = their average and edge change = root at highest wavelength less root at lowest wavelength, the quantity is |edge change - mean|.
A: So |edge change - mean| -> 4.24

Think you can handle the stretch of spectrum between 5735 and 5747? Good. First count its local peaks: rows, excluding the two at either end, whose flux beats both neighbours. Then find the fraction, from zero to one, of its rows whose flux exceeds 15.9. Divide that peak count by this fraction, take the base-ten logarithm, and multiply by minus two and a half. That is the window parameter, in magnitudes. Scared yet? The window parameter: -1.3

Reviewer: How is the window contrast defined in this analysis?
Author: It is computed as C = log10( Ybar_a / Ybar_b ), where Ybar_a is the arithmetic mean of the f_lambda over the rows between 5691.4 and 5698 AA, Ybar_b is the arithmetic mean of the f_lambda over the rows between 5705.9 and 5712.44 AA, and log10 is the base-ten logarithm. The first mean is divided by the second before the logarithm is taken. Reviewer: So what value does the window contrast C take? 0.02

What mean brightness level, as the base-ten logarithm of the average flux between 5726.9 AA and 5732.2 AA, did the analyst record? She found 1.24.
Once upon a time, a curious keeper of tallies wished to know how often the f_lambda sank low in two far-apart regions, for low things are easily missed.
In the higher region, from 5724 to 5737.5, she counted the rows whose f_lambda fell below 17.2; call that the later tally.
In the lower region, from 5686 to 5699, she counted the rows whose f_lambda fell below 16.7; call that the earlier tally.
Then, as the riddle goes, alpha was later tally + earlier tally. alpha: 11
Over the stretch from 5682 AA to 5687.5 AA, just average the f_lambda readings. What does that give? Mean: 15.2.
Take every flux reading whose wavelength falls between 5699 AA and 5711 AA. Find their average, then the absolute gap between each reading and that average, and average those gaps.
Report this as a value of 1.5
